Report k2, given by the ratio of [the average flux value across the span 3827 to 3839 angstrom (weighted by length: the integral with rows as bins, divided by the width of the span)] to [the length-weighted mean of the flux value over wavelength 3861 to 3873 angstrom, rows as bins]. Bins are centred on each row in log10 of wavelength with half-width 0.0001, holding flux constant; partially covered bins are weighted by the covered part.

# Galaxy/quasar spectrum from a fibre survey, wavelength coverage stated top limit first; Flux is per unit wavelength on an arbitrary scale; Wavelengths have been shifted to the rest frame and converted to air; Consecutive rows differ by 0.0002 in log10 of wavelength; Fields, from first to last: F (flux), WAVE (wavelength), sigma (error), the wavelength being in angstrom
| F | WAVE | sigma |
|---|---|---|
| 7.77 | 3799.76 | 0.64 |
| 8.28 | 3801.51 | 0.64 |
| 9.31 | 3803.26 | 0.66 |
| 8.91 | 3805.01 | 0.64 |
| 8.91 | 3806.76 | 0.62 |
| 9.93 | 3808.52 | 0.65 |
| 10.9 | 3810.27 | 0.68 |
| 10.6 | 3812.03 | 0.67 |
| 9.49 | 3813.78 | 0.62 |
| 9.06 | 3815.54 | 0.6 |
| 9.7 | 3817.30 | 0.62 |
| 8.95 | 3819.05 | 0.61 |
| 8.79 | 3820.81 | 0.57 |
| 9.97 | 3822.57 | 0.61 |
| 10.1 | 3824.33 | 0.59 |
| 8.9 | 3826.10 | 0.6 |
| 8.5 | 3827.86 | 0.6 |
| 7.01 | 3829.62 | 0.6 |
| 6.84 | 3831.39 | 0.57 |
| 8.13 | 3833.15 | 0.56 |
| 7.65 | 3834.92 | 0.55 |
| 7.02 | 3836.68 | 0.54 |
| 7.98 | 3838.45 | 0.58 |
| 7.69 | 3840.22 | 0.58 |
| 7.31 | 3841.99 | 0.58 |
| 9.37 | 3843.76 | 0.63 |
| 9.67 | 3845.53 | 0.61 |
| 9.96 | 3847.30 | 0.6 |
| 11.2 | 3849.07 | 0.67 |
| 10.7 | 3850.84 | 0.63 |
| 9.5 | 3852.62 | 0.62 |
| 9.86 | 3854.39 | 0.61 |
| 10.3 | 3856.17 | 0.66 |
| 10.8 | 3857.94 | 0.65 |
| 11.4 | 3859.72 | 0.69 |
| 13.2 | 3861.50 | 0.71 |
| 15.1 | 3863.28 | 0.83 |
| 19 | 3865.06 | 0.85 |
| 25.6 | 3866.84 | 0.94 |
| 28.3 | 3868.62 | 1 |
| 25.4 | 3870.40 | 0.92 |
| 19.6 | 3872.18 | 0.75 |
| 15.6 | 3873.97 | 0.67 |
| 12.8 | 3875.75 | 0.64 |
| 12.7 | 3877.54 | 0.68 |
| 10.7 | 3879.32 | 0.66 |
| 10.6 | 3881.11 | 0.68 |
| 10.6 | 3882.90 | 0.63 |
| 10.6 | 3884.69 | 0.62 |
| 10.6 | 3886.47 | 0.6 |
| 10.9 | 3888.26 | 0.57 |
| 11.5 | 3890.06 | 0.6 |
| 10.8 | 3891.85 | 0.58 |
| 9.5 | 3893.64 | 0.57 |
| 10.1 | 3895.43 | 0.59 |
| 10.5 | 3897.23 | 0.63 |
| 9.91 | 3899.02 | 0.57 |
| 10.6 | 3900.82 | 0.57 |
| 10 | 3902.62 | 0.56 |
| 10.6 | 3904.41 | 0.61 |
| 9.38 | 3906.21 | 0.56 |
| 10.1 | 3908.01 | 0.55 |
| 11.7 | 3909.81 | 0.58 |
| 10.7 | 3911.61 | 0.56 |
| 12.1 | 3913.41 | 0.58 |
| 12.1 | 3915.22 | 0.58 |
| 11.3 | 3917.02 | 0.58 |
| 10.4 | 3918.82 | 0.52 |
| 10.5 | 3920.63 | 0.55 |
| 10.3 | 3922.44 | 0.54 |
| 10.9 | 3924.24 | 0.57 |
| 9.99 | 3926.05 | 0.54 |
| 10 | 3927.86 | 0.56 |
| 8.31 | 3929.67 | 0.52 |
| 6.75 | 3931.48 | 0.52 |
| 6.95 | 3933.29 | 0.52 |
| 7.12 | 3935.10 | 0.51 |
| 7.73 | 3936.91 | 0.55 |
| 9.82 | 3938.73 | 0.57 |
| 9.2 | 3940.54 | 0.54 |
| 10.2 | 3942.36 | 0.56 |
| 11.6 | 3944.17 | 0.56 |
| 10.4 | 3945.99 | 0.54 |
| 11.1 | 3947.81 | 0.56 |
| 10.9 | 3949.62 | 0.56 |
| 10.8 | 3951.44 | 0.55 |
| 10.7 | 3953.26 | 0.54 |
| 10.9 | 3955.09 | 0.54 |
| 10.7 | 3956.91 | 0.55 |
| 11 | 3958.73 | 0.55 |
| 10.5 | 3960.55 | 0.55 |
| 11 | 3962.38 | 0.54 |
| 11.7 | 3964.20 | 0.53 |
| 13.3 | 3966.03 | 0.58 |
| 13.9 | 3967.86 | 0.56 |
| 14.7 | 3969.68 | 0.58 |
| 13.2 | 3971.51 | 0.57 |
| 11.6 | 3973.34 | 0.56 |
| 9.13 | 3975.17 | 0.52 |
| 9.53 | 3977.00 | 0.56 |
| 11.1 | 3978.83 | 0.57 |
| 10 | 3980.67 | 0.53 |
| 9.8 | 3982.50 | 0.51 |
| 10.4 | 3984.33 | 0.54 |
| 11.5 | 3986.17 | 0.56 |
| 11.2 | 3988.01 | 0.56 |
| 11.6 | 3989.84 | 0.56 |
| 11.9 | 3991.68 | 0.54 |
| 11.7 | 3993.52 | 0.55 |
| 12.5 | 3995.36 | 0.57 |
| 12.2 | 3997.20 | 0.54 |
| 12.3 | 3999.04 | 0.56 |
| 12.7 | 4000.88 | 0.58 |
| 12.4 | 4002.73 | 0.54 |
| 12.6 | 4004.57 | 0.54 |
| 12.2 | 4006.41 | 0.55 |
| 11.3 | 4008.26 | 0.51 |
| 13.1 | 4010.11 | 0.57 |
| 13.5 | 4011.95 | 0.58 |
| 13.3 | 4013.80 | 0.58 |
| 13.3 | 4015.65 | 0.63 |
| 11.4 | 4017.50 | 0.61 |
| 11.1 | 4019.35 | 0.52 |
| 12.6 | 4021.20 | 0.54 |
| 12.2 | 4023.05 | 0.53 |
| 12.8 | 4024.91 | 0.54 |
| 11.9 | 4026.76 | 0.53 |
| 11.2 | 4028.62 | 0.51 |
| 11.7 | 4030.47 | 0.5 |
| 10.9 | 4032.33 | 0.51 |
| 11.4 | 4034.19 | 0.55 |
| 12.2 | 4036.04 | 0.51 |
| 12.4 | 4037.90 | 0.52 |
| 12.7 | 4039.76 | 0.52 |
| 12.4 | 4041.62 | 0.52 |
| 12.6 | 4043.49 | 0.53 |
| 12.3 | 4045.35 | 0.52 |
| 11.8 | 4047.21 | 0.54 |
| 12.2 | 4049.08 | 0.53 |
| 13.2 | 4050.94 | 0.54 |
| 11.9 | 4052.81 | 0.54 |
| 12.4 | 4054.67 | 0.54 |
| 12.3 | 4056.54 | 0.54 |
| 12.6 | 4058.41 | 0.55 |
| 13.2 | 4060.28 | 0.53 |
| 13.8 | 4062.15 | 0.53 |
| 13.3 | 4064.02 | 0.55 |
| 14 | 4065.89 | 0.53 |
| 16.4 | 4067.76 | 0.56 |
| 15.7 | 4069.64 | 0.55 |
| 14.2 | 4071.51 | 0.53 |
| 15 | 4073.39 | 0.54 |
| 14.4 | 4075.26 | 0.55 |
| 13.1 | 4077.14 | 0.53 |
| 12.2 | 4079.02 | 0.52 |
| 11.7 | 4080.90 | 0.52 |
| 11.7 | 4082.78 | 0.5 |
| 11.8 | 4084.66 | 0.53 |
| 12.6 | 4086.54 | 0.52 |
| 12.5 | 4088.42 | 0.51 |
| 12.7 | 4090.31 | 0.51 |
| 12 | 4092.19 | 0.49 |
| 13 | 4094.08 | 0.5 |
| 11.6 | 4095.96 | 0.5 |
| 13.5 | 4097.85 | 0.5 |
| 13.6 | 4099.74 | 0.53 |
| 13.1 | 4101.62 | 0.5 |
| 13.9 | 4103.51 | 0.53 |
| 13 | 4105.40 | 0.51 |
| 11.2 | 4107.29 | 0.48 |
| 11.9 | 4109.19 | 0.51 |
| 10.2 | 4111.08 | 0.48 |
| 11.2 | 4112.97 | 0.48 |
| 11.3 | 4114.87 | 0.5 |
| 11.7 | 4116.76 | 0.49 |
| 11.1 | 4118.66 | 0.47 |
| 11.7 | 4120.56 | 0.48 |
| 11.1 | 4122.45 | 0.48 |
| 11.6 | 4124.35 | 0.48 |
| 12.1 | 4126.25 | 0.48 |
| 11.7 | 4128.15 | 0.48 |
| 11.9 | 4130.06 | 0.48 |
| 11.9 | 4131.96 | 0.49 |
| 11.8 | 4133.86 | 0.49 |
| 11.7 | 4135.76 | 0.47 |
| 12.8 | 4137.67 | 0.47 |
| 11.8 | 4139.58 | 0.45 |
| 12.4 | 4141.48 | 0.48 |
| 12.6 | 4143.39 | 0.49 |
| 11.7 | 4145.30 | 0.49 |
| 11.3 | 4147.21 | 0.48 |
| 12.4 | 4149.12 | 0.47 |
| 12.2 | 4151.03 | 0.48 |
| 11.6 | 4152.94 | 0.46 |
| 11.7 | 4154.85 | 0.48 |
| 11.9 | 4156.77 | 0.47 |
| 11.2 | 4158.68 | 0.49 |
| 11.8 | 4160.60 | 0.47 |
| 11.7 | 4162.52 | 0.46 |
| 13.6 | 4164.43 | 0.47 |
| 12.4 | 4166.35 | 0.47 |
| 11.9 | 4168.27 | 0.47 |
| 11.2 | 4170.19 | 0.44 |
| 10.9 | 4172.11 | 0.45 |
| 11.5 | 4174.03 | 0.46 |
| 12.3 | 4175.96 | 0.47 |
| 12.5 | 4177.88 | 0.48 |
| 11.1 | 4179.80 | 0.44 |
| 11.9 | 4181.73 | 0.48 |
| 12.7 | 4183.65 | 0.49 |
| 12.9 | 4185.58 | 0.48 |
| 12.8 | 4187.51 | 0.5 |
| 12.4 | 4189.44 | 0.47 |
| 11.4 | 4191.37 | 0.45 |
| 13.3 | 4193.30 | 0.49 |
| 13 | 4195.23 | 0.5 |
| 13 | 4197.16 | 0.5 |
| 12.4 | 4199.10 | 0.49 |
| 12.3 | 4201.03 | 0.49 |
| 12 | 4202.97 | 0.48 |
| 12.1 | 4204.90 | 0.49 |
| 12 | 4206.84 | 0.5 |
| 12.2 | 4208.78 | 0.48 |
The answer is 0.36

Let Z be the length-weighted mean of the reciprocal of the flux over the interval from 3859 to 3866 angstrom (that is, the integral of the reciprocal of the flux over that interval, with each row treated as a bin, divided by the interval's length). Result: 0.07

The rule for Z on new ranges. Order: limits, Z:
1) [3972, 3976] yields 0.10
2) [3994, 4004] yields 0.08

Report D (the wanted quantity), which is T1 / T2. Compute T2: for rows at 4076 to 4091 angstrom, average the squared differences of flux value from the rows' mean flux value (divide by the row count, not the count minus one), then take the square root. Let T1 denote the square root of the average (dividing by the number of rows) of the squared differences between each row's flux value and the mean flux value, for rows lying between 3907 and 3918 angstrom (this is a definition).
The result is 1.5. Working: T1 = 0.7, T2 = 0.49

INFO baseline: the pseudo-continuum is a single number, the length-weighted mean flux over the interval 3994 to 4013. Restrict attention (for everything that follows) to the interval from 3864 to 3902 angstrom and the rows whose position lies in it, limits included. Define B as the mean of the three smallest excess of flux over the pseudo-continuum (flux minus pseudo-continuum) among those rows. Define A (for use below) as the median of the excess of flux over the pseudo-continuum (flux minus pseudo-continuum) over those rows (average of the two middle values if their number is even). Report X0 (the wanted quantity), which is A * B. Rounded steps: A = -1.7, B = -2.6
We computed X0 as 4.4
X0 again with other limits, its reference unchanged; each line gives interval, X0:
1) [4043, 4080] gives -0.3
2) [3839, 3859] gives 11.3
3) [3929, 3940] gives 27.9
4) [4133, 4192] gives 0.8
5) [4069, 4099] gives -0.1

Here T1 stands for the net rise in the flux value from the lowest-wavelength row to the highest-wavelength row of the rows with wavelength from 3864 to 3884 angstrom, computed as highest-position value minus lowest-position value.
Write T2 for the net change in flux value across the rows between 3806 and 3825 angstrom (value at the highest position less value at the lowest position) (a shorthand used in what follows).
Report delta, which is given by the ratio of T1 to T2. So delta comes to -7.1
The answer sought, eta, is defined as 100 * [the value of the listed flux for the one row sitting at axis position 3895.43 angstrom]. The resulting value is 1010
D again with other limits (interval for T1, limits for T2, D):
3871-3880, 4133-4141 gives 6.9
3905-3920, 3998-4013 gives 1.5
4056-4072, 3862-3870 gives 0.2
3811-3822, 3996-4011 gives 1.2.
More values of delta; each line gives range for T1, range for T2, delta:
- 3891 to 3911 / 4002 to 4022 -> 4.5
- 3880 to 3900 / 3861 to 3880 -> 0.3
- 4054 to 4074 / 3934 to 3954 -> 0.7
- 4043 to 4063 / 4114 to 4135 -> 2.4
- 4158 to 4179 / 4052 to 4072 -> 0.6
